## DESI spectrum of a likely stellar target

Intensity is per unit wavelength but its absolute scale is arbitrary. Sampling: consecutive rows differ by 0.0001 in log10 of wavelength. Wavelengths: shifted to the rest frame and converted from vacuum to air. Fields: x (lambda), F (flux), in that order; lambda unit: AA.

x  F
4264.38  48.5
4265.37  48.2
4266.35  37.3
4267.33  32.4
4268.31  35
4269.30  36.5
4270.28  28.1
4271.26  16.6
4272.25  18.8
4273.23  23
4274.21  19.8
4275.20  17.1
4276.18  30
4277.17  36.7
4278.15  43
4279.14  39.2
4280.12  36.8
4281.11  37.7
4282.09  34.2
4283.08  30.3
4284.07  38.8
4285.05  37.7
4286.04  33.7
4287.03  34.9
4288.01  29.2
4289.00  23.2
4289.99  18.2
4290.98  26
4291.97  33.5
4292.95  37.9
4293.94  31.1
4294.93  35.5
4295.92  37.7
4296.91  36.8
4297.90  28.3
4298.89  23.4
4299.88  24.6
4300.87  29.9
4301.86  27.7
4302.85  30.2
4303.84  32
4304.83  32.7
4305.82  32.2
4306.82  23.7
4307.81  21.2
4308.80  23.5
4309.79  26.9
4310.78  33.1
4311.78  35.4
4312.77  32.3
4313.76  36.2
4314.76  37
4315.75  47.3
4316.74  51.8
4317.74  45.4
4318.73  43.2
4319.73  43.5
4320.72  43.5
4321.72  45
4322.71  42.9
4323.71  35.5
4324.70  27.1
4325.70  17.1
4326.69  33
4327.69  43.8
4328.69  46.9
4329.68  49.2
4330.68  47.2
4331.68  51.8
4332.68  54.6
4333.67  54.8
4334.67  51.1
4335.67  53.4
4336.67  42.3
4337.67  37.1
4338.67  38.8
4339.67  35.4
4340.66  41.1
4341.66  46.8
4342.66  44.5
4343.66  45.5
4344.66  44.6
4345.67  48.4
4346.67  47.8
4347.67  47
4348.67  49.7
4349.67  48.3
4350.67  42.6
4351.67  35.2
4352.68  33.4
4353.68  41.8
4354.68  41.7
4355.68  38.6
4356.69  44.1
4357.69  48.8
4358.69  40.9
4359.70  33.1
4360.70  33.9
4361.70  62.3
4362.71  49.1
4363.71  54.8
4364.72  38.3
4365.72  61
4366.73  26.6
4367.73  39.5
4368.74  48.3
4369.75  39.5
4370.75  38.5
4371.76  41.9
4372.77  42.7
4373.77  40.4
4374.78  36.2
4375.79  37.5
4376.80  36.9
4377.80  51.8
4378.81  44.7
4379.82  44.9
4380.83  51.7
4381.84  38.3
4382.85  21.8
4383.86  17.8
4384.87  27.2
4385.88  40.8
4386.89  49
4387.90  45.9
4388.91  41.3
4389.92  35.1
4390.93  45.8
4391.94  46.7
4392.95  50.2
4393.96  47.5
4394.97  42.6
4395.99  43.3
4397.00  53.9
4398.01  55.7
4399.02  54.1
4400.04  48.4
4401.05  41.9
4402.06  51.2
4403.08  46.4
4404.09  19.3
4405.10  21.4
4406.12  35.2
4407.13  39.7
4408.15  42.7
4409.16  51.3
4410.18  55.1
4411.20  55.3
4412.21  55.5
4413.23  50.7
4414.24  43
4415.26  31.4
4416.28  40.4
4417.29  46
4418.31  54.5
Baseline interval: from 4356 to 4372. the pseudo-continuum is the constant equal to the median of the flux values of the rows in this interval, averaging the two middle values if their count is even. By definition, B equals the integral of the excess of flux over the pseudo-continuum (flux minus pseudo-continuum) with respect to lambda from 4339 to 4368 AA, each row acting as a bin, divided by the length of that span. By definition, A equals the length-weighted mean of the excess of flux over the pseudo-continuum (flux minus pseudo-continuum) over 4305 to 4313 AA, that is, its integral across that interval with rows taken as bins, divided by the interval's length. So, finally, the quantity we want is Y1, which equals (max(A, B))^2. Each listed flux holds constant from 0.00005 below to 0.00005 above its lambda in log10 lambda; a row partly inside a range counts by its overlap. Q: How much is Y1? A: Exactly 5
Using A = -13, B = 2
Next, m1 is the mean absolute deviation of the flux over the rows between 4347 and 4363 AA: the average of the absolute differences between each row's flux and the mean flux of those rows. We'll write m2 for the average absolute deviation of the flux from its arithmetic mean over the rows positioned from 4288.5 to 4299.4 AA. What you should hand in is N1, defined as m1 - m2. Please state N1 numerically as 0.2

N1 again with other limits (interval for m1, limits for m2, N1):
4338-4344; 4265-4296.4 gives -2.8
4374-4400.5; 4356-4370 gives -1.1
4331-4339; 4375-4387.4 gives -2.2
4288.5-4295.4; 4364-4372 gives -0.6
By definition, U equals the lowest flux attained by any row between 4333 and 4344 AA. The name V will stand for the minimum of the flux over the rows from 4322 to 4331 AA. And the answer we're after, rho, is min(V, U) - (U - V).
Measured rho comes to -1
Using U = 35.4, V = 17.1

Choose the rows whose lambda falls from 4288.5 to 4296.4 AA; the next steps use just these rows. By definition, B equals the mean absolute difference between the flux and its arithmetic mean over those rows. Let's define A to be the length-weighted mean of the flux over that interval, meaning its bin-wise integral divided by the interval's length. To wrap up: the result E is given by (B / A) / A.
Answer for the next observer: 0.0064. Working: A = 30.4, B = 5.9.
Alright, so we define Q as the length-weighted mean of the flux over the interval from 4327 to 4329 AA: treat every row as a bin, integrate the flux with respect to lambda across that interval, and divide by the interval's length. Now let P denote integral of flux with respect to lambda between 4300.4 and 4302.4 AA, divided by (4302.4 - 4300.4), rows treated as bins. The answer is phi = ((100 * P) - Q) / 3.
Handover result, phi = 946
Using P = 28.8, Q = 43.9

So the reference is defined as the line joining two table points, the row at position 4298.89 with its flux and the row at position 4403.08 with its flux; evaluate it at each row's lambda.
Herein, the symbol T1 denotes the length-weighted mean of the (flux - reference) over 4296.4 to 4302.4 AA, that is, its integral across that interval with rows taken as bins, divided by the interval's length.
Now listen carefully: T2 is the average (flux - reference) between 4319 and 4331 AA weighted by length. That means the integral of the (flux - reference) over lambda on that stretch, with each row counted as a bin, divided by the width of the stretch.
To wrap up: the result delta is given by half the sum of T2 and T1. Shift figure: 8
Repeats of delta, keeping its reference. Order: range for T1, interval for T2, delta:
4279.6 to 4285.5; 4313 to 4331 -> 14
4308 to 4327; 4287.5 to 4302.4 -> 8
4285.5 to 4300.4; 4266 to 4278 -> 9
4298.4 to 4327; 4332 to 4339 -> 12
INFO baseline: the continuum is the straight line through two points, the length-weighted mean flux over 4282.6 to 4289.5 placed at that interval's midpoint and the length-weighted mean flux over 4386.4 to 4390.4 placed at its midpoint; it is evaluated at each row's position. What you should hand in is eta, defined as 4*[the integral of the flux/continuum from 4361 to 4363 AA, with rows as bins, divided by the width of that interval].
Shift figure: 5.4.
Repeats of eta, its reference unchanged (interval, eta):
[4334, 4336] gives 5.6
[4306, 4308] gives 2.8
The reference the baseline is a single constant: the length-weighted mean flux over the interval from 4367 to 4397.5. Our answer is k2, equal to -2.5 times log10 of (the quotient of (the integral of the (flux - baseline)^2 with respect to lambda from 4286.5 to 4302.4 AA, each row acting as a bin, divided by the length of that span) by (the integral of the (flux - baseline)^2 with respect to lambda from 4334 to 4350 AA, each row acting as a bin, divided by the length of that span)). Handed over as -1.5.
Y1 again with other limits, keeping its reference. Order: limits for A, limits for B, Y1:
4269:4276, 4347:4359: 2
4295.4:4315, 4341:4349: 27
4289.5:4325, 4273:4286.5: 59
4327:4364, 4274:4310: 13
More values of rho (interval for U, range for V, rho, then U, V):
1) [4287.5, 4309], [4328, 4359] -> 33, 18.2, 33.4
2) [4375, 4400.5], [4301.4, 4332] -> 16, 17.8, 17.1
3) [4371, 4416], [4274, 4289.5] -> 16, 17.8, 17.1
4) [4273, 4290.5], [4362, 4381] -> 27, 17.1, 26.6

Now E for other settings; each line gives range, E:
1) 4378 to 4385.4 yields 0.0086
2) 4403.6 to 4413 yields 0.0065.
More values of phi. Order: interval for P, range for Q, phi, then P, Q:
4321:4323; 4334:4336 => 1450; 44.0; 52.3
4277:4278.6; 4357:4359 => 1336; 40.5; 45.3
